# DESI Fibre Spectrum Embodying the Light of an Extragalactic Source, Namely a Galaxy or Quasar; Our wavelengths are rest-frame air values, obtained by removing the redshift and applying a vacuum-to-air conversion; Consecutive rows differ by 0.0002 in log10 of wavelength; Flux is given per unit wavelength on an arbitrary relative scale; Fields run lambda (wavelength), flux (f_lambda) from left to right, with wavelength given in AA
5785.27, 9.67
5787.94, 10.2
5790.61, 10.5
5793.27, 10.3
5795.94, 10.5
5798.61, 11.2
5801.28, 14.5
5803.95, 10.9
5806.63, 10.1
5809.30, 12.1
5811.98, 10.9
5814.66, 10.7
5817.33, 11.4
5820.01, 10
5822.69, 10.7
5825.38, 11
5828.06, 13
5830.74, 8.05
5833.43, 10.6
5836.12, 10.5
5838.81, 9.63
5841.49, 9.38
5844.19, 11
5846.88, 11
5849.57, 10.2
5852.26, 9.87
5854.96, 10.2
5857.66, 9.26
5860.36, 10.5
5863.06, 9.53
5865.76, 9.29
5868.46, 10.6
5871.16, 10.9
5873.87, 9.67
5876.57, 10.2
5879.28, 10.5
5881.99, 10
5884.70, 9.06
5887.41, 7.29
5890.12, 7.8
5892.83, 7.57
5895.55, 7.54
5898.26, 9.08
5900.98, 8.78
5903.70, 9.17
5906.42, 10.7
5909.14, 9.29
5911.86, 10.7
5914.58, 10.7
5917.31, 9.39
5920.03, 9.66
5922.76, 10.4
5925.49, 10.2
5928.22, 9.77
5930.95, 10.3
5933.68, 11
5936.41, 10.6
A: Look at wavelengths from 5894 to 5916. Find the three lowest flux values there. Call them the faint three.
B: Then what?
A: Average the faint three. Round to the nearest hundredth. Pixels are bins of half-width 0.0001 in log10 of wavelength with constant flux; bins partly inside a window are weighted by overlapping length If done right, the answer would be 8.47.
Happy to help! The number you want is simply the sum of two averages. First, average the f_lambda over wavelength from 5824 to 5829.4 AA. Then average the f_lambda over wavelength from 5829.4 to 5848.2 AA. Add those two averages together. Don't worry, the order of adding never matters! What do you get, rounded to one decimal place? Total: 22.0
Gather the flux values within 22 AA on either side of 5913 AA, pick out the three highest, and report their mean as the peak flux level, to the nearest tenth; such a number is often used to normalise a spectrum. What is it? 10.8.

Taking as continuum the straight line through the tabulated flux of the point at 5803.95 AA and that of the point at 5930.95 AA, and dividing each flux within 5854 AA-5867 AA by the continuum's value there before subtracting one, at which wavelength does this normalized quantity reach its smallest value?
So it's 5857.66 AA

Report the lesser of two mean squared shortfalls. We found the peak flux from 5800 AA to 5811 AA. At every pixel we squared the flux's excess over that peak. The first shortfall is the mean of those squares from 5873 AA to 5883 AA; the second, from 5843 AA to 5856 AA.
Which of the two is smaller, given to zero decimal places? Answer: 17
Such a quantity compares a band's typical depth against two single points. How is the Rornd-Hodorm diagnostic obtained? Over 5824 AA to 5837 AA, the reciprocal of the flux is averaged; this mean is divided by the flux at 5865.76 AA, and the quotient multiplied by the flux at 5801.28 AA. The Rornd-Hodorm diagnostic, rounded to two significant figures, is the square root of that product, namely 0.39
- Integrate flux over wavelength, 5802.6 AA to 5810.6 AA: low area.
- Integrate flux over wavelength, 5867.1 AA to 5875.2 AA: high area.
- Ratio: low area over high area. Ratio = 1.05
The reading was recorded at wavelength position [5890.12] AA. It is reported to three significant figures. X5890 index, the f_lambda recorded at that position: 7.80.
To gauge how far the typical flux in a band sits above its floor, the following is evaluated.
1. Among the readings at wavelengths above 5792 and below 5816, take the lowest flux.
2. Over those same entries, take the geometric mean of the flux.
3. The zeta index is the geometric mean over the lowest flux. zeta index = 1.11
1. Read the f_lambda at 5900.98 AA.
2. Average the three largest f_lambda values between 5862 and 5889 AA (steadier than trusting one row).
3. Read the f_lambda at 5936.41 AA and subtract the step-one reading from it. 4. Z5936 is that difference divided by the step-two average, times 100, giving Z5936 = 17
